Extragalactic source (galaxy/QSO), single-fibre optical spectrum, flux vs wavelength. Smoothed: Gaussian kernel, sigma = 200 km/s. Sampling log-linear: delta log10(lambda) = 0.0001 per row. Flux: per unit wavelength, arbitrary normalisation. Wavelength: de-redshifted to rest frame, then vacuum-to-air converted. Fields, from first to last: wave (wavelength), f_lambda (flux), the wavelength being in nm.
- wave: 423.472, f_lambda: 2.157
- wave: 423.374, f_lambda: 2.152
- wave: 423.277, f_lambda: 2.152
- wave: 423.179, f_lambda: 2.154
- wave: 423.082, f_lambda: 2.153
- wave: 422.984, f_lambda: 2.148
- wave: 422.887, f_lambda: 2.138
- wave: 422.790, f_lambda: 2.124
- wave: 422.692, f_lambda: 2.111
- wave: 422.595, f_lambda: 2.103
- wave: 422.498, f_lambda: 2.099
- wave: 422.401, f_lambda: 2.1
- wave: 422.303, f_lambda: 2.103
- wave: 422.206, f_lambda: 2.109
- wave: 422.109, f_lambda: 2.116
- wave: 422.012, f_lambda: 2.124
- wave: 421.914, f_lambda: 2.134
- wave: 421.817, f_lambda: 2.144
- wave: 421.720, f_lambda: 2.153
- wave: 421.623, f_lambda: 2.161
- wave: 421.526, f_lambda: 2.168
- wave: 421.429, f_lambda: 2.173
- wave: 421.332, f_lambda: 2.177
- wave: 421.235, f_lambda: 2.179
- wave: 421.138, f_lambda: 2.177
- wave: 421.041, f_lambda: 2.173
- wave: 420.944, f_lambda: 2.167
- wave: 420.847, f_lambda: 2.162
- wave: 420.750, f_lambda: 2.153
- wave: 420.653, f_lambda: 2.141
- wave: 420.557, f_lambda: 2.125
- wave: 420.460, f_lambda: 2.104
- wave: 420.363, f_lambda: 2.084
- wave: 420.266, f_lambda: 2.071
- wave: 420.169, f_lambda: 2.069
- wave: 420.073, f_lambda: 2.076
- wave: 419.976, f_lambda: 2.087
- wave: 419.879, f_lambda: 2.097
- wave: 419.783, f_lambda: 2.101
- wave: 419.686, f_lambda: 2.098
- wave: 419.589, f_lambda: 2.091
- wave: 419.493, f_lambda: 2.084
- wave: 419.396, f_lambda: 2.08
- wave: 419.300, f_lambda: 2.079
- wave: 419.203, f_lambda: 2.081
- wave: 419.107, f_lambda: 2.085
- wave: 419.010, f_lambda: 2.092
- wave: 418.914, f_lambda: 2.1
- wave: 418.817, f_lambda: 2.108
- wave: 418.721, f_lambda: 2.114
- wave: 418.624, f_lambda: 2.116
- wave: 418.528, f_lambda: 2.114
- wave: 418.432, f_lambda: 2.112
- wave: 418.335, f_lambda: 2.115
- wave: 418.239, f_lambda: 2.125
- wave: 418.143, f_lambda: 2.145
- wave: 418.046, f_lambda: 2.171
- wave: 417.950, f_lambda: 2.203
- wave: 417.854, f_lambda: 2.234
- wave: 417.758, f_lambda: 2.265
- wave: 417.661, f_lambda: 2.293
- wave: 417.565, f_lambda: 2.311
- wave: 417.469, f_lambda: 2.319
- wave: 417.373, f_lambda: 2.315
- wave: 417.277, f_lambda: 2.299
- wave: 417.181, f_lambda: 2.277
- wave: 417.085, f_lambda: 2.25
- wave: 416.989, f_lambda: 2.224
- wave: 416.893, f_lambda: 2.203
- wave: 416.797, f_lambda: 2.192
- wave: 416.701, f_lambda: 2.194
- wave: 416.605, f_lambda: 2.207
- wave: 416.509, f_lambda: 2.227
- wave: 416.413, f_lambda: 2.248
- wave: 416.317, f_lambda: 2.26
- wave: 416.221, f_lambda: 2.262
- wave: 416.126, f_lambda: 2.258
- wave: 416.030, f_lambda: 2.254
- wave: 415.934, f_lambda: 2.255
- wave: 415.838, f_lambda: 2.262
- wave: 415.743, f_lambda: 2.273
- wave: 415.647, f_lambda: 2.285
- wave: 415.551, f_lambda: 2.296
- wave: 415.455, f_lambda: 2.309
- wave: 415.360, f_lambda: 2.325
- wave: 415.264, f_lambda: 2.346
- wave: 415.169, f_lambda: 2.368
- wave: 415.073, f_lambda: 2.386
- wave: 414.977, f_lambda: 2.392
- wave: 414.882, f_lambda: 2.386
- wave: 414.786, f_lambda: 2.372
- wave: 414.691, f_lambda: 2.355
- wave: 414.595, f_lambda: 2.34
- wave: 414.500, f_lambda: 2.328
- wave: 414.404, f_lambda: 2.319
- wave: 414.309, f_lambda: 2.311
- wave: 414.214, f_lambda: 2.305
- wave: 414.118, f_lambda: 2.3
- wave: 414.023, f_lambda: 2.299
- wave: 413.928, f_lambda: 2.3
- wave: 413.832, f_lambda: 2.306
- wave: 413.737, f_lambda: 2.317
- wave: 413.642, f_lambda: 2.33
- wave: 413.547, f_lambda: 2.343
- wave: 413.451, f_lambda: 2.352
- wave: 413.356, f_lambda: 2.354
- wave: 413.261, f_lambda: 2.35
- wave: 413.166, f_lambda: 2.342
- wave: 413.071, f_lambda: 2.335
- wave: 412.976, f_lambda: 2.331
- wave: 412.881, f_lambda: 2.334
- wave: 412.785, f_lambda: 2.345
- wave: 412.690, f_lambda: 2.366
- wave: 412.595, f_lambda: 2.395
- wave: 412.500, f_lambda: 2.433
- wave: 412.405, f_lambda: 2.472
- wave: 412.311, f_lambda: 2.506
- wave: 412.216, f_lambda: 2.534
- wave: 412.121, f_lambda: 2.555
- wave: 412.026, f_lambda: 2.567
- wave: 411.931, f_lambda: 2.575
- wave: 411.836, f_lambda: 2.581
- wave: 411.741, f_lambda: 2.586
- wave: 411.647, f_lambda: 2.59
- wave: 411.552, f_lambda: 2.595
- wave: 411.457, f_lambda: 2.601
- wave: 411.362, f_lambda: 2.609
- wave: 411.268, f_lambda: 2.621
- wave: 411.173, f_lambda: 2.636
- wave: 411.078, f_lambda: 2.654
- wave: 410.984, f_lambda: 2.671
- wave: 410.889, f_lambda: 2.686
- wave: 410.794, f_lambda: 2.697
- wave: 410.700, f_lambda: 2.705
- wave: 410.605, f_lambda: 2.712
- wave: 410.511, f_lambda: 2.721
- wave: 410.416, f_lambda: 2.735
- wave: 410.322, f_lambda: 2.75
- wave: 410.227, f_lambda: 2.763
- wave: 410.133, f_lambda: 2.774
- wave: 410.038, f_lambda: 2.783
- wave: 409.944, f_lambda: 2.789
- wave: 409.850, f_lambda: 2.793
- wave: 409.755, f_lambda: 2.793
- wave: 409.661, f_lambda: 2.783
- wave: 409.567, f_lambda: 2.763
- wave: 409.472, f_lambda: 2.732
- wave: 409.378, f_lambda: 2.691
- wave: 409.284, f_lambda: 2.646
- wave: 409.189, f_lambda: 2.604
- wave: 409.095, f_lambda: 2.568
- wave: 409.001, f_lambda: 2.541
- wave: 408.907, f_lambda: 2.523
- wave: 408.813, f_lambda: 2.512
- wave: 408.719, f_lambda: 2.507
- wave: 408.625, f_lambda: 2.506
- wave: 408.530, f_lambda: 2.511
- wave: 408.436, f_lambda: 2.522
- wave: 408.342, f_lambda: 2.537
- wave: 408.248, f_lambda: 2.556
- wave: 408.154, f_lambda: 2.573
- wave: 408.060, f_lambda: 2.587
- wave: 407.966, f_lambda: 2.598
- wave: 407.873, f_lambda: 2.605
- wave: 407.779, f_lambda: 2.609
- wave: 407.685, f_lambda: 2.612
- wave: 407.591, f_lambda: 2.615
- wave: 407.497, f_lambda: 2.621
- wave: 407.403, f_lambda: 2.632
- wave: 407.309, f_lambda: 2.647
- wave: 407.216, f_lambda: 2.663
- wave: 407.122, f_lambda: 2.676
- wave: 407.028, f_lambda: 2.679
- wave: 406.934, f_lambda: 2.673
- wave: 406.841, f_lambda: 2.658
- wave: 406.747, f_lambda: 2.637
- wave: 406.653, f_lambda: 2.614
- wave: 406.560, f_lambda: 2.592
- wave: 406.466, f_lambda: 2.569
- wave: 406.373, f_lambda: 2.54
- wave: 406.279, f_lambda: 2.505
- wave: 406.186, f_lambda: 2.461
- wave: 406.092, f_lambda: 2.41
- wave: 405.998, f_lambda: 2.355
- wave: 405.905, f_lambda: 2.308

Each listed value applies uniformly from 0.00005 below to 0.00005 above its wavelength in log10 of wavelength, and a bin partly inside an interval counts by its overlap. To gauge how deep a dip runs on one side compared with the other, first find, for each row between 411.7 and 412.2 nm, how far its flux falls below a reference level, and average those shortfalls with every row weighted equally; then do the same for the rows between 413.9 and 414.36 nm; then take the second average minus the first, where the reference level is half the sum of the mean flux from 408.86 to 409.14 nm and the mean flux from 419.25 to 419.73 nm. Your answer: 0.27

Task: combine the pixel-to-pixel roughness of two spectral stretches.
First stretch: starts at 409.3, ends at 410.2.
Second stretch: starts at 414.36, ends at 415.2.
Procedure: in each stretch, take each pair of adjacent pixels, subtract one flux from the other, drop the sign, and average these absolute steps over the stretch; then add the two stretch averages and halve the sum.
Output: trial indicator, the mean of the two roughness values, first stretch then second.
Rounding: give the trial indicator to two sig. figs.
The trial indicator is 0.014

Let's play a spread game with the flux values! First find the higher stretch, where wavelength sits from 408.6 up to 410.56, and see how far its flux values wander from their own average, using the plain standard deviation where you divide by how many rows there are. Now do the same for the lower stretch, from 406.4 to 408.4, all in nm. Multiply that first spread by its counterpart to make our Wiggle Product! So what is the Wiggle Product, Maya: 0.0042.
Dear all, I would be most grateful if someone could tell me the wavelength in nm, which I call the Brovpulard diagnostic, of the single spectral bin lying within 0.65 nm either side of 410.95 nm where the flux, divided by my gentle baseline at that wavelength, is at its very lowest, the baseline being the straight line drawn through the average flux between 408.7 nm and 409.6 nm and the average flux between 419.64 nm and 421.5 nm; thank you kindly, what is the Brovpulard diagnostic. 411.552 nm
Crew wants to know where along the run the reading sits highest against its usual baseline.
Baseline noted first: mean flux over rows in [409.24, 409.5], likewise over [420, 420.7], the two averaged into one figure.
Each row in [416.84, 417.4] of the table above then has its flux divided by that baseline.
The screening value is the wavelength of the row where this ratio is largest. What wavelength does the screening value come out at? 417.373 nm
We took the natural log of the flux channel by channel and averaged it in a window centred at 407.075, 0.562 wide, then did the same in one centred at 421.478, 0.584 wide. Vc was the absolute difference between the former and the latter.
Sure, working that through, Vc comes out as 0.21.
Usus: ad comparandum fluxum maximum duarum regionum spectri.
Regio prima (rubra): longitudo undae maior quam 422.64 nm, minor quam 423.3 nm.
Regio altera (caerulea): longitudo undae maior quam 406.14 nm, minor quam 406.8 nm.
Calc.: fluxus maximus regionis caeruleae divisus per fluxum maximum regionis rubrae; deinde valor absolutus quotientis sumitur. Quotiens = 1.22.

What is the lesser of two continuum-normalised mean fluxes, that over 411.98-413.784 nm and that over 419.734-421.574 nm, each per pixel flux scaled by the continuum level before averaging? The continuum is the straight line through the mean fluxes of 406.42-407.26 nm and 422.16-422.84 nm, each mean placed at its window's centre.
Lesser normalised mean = 0.982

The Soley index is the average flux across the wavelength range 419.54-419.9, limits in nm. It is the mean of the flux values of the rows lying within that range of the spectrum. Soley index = 2.10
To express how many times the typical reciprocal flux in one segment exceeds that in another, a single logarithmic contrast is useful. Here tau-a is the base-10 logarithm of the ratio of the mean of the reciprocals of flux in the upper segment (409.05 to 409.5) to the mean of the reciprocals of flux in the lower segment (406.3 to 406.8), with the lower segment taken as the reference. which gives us -0.009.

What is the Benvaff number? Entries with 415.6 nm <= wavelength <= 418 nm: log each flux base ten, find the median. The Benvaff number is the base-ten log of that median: -0.45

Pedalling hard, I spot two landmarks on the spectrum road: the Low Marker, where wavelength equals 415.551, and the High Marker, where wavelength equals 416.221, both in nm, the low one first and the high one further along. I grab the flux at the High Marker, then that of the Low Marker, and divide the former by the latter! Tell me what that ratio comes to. 0.99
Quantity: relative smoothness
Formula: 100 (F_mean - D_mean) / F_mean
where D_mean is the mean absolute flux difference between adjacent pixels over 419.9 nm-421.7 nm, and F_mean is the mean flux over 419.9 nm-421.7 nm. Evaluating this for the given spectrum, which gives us 99.6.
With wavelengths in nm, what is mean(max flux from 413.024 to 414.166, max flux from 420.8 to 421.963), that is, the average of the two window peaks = 2.27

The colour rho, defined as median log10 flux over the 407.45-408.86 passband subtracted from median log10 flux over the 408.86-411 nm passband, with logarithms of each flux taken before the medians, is 0.024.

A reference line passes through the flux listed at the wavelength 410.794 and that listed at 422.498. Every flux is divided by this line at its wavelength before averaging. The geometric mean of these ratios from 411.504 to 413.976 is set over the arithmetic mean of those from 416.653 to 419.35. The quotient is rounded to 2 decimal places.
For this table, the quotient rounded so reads 1.00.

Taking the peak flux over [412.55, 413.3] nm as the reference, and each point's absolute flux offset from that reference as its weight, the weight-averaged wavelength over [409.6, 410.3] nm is 409.94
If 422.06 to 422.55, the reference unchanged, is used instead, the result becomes 422.31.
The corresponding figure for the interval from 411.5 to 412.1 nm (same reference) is 411.78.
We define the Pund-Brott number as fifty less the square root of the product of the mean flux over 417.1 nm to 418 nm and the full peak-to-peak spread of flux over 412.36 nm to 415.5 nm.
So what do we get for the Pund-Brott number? 49.4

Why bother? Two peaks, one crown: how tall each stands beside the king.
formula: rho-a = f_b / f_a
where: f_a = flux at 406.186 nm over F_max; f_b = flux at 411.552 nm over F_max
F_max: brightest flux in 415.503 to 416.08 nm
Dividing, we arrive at 1.05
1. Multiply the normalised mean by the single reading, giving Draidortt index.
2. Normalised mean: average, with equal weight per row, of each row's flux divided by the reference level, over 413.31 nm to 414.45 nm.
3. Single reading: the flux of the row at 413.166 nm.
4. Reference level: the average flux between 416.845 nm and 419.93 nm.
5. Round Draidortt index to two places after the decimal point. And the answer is 2.51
